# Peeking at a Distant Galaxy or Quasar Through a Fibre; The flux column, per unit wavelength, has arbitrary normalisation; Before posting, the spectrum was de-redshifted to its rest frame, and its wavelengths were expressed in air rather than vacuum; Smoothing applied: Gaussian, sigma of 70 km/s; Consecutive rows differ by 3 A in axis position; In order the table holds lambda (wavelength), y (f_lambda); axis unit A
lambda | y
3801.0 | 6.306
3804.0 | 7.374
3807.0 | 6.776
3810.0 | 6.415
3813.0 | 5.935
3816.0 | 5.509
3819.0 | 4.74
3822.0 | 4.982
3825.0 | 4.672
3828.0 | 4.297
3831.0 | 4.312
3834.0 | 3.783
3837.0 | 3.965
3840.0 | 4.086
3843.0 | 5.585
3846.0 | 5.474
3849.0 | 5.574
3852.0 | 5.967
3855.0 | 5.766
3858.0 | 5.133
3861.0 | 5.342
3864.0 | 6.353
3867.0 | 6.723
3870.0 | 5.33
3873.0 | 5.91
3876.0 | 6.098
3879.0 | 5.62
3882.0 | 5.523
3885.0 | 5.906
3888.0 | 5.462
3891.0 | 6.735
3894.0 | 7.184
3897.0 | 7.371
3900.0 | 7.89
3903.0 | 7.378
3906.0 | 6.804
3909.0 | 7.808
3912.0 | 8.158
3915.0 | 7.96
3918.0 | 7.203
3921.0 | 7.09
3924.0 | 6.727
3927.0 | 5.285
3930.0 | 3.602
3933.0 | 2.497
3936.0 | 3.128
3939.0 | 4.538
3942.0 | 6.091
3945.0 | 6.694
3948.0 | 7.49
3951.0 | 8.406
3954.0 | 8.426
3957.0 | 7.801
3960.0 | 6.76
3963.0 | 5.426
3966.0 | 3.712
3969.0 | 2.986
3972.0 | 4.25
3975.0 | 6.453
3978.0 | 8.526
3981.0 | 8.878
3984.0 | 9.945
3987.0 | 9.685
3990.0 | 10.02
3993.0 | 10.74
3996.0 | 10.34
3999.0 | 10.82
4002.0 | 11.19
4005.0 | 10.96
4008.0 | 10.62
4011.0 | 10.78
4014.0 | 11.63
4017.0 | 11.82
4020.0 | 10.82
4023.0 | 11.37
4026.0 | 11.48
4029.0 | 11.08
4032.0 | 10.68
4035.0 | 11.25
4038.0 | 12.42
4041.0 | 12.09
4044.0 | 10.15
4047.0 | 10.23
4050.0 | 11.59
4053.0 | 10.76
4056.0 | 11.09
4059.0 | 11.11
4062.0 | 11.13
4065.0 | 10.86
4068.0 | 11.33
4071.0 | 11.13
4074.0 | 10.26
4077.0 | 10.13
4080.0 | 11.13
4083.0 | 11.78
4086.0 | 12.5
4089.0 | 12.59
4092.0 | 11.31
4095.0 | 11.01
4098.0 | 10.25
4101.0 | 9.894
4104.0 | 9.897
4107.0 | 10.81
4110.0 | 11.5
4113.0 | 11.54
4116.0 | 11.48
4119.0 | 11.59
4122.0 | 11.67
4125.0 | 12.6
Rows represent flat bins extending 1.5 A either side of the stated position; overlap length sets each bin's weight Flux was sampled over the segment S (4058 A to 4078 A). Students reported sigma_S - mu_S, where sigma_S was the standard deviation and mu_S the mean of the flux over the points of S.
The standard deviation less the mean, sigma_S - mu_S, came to -10.4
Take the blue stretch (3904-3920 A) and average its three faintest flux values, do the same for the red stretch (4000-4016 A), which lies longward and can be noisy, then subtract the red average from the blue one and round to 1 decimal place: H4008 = -3.5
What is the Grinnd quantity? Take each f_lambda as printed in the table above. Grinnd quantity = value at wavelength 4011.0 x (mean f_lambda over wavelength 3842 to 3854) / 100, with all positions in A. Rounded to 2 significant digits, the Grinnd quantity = 0.61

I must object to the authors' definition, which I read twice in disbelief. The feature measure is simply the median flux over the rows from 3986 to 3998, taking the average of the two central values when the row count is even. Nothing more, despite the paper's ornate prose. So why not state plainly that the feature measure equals 10.2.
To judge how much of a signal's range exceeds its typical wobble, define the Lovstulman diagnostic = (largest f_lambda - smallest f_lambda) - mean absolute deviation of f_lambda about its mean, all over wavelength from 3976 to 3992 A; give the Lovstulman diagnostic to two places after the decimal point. 0.93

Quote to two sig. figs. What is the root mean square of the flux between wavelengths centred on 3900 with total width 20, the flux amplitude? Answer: 7.3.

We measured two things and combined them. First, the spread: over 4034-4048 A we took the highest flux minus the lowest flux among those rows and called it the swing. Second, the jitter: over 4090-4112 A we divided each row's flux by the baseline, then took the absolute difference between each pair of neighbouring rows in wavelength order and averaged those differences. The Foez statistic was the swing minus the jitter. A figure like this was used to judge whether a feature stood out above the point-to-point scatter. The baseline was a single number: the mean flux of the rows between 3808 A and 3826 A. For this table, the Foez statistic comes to 2.18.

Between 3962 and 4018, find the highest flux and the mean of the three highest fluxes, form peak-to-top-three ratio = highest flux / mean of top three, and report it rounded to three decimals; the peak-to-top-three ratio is 1.024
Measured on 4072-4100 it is 1.024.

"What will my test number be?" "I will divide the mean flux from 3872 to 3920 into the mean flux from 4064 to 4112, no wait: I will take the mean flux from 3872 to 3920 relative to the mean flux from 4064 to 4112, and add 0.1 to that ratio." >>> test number 0.72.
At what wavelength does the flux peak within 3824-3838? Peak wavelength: 3825.0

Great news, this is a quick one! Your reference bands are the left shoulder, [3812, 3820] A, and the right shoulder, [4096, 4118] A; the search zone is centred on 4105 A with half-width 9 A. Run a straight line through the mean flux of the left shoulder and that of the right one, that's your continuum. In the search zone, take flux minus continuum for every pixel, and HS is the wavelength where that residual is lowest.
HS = 4104.0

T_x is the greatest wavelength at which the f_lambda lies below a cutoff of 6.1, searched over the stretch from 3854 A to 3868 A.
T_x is 3861.0 A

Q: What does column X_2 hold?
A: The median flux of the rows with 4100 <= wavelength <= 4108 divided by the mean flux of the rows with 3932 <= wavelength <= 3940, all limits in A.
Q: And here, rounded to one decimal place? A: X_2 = 2.9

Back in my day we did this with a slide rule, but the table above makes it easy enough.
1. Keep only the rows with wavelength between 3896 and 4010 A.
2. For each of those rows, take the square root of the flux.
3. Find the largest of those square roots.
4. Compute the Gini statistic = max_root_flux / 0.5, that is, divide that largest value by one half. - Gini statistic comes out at 6.69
